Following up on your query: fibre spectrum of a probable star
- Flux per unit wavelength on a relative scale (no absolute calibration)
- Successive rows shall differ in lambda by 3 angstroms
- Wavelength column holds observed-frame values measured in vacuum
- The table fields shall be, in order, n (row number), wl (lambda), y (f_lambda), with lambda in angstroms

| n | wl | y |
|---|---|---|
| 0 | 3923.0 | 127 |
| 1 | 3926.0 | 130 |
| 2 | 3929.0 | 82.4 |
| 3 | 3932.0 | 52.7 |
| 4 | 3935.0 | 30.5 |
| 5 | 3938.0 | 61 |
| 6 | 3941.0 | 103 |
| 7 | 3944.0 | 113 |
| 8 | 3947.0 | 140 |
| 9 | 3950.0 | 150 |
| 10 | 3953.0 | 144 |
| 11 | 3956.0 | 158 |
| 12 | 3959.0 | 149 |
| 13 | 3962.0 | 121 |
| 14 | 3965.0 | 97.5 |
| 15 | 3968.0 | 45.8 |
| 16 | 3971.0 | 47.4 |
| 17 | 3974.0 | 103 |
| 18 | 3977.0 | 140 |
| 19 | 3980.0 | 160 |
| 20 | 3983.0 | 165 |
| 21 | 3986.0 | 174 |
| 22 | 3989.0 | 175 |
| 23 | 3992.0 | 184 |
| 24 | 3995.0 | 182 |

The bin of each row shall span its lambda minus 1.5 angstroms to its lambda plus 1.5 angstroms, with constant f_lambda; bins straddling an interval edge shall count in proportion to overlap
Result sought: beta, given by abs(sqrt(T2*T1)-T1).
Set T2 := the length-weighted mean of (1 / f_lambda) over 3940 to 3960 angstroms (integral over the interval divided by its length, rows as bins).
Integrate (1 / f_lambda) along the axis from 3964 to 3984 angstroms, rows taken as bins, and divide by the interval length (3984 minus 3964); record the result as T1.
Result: 0.0025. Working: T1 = 0.012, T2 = 0.007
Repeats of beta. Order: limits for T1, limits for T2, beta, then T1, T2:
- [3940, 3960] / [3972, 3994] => 0.0003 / 0.007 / 0.007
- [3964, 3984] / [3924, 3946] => 0.0014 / 0.012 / 0.015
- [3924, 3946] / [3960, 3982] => 0.0016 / 0.015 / 0.012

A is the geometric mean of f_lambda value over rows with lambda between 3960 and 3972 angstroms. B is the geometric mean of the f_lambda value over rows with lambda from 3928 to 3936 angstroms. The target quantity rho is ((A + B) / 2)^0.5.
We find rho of 7.8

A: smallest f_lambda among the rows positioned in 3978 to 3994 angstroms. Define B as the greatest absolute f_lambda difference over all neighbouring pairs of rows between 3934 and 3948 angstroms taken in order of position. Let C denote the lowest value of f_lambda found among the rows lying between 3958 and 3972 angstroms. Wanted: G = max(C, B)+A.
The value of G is 206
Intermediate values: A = 160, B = 42.0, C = 45.8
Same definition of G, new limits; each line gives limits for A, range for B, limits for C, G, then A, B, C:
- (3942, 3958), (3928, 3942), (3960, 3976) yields 159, 113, 42.0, 45.8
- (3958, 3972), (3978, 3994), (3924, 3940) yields 76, 45.8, 9.0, 30.5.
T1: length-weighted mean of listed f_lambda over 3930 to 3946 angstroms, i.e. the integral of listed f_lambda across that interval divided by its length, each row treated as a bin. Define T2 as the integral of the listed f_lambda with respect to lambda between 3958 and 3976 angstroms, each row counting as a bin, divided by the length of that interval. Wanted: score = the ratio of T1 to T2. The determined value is 0.79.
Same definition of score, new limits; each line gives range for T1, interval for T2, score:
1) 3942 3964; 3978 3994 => 0.80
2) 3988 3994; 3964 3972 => 2.88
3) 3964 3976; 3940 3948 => 0.64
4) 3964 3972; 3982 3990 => 0.36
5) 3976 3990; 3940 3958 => 1.20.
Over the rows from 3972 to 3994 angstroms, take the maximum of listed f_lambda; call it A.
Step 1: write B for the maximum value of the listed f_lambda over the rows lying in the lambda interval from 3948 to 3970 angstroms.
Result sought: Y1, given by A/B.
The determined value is 1.16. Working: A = 184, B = 158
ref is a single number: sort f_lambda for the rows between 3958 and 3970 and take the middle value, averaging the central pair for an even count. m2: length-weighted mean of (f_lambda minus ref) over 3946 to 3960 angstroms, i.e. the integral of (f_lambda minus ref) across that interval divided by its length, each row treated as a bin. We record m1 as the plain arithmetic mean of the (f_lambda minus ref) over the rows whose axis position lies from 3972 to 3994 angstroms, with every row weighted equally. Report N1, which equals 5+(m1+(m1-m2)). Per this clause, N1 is 62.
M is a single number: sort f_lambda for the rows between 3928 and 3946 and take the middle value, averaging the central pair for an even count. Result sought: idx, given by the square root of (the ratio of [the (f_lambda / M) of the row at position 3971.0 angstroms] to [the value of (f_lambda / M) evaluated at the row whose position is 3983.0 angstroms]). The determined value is 0.54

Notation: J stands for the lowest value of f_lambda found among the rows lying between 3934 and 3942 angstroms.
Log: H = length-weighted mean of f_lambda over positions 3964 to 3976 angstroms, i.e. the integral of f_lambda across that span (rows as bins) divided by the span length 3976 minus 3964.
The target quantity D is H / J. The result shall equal 2.5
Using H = 75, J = 30.5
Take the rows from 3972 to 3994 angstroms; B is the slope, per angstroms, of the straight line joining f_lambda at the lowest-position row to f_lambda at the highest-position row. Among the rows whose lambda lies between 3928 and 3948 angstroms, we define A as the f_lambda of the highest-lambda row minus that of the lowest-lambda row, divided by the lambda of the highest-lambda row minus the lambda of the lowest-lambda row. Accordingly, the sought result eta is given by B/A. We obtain 1.4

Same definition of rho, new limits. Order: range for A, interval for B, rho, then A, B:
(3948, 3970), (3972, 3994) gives 11.6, 116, 155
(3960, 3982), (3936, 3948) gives 9.8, 93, 100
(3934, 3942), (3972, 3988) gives 10.1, 58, 146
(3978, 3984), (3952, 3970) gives 11.7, 162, 111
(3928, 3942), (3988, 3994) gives 11.0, 61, 179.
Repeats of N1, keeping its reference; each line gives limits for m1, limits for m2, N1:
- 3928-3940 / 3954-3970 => -104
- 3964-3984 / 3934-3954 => 6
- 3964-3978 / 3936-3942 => -7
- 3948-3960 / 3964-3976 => 121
